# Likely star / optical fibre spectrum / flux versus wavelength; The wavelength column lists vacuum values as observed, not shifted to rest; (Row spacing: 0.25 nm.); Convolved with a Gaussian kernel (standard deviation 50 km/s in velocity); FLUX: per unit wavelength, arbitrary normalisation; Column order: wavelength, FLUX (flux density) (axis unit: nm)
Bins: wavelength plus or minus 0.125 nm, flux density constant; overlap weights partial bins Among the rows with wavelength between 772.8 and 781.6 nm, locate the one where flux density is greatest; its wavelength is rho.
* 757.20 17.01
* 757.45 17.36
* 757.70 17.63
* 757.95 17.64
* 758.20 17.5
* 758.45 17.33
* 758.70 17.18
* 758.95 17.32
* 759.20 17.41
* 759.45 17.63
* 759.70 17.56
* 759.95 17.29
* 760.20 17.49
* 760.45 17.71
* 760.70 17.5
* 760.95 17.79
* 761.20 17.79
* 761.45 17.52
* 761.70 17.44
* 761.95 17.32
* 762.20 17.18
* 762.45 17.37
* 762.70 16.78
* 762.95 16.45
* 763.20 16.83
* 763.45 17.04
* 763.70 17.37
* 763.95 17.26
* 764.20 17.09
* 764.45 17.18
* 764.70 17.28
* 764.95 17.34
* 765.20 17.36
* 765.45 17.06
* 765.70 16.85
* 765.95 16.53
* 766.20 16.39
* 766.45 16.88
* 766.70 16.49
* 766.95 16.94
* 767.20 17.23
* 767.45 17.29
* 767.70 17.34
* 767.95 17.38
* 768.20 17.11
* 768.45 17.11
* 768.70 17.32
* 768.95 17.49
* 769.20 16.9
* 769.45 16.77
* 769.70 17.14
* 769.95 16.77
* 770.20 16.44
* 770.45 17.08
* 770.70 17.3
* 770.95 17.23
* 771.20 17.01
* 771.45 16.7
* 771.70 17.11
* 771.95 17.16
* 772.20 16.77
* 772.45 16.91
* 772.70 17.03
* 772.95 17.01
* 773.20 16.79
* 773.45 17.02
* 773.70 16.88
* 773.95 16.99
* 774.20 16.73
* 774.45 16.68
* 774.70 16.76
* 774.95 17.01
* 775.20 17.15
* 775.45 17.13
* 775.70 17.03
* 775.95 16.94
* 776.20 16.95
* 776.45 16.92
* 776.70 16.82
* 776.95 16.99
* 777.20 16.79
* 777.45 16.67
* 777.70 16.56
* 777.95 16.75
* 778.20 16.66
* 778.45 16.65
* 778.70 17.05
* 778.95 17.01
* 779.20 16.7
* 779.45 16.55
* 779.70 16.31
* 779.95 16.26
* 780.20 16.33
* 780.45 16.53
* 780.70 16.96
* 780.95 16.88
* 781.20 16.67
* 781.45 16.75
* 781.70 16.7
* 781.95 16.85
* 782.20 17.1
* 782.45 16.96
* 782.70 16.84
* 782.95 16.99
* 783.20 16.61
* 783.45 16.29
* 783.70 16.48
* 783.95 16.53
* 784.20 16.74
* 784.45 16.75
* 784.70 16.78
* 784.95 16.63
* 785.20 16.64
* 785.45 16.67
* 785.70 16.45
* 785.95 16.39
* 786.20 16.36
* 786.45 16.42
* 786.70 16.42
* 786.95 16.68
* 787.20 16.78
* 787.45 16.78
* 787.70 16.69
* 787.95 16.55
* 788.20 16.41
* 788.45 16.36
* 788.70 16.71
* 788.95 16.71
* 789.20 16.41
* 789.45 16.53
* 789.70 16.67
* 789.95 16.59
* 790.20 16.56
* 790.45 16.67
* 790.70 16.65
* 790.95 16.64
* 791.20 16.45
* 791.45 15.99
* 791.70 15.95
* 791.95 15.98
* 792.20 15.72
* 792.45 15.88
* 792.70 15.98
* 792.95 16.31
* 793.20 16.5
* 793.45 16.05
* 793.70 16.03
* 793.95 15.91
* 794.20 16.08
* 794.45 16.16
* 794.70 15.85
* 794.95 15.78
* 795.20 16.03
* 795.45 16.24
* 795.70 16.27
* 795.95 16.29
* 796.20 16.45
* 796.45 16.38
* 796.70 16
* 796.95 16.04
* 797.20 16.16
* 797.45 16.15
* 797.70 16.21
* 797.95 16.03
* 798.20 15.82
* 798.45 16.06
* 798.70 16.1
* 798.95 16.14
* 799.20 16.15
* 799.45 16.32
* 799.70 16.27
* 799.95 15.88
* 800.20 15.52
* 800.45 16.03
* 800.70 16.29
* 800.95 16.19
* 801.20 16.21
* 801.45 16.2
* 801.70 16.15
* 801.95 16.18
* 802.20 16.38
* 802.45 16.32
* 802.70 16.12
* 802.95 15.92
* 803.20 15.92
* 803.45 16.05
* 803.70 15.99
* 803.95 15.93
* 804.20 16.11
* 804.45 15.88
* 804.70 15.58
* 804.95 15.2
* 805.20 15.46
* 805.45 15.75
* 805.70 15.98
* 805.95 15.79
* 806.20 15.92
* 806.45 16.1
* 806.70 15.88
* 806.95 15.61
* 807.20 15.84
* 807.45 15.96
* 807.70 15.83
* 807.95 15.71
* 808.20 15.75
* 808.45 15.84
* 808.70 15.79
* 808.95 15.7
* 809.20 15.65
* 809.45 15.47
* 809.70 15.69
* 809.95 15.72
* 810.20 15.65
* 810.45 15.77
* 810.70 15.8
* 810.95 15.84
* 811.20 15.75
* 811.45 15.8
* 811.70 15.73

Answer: 775.20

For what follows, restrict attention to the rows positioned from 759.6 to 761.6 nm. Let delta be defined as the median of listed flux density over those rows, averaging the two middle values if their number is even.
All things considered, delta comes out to 17.5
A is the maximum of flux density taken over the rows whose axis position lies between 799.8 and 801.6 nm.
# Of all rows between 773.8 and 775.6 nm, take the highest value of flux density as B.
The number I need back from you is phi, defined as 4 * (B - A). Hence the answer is 3.4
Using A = 16.29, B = 17.15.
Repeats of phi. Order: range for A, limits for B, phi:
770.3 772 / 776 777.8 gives -1.2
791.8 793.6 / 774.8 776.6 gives 2.6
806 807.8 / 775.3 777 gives 4.1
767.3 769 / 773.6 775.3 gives -1.4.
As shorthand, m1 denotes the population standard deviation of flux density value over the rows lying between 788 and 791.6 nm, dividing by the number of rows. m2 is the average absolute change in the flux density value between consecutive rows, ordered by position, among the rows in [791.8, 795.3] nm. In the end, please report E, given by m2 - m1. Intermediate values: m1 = 0.19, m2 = 0.19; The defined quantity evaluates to 0.006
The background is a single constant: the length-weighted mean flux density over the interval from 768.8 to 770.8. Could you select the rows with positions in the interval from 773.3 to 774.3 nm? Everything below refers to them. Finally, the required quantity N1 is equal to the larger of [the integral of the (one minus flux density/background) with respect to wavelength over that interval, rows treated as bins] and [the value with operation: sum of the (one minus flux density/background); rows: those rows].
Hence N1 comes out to 0.02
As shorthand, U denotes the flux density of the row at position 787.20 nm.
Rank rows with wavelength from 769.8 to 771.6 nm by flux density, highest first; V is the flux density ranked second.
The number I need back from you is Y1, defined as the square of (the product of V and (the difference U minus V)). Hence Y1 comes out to 60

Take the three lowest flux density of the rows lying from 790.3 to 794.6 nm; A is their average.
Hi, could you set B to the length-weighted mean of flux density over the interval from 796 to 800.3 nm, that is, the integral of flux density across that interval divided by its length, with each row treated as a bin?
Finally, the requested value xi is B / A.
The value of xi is 1.02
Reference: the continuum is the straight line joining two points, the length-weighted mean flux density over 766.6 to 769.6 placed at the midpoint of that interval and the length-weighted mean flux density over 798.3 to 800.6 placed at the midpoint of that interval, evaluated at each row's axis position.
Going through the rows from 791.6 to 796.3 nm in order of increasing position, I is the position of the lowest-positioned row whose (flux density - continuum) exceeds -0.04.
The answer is 792.95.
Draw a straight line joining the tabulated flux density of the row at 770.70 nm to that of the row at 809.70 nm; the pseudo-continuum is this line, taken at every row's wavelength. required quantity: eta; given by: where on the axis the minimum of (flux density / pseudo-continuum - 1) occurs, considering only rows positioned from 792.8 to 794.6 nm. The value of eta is 793.95 nm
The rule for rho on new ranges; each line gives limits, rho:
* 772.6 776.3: 775.20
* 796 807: 796.20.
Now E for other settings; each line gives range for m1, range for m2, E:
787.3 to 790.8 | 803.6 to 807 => 0.101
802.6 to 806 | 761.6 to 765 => -0.035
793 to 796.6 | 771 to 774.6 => -0.025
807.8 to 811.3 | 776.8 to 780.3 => 0.061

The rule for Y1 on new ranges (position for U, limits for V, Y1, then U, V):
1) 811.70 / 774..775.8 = 575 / 15.73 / 17.13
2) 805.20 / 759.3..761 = 1588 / 15.46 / 17.71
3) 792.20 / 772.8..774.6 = 481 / 15.72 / 17.01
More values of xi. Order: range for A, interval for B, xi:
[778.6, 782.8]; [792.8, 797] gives 0.99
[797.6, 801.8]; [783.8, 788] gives 1.05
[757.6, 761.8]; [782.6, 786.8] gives 0.96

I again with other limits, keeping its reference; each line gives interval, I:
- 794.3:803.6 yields 795.45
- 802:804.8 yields 802.20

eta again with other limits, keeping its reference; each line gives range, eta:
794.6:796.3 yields 794.95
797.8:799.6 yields 798.20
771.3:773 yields 771.45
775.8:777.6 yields 777.45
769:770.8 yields 770.20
